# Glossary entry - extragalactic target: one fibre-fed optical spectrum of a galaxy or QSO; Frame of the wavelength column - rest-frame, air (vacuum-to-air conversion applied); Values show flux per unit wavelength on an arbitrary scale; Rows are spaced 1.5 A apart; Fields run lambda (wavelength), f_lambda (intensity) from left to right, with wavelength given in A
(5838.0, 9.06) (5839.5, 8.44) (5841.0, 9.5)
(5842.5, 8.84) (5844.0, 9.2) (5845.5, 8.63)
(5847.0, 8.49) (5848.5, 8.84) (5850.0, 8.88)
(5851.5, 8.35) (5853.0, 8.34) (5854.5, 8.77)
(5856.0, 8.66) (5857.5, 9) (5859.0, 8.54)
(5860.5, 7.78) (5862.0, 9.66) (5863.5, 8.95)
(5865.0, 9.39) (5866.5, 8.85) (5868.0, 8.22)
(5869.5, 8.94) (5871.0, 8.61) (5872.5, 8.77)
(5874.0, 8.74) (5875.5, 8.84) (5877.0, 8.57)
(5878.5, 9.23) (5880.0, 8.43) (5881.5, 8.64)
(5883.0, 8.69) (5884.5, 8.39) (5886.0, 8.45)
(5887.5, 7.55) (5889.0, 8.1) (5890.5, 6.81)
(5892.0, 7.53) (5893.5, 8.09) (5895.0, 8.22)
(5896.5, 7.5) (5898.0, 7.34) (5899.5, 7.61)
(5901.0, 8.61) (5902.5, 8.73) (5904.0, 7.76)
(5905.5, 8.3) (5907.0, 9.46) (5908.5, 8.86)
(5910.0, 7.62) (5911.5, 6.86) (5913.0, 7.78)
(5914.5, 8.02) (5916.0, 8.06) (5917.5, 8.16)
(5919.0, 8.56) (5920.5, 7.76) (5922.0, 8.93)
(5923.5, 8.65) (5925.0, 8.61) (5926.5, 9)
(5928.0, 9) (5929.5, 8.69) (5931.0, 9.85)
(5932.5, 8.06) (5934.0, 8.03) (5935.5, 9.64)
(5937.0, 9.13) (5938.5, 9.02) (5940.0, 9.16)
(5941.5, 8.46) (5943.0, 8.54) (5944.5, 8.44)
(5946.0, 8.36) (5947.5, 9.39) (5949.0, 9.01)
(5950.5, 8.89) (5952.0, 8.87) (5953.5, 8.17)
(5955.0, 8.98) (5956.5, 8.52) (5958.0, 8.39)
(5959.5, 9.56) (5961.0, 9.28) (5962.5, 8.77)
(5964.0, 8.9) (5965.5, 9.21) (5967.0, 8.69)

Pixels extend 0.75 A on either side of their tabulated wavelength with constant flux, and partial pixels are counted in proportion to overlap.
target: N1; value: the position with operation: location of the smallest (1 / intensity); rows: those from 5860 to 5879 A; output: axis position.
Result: 5862.0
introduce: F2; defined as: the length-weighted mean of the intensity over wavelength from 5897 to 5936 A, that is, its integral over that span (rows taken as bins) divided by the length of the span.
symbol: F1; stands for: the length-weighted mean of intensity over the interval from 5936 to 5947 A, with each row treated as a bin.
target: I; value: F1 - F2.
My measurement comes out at 0.4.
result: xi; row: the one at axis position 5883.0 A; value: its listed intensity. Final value 8.69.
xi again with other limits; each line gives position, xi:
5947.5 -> 9.39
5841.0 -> 9.5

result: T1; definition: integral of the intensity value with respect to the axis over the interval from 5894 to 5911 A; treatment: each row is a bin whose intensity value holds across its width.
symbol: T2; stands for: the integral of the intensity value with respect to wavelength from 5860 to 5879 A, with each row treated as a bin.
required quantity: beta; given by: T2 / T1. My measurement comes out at 1.21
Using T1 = 139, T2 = 168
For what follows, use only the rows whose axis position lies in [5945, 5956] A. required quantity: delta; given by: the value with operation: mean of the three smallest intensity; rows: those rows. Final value 8.5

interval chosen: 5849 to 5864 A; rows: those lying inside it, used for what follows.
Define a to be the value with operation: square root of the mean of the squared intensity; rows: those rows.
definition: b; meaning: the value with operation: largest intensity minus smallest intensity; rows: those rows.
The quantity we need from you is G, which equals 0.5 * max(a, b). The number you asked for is 4.35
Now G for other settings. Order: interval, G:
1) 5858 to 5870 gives 4.40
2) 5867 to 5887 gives 4.33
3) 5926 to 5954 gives 4.42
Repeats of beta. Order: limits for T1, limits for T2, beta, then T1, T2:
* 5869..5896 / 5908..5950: 1.59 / 226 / 359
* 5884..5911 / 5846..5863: 0.68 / 217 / 147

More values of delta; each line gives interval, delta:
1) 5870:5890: 8.0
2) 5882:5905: 7.2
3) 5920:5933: 8.1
